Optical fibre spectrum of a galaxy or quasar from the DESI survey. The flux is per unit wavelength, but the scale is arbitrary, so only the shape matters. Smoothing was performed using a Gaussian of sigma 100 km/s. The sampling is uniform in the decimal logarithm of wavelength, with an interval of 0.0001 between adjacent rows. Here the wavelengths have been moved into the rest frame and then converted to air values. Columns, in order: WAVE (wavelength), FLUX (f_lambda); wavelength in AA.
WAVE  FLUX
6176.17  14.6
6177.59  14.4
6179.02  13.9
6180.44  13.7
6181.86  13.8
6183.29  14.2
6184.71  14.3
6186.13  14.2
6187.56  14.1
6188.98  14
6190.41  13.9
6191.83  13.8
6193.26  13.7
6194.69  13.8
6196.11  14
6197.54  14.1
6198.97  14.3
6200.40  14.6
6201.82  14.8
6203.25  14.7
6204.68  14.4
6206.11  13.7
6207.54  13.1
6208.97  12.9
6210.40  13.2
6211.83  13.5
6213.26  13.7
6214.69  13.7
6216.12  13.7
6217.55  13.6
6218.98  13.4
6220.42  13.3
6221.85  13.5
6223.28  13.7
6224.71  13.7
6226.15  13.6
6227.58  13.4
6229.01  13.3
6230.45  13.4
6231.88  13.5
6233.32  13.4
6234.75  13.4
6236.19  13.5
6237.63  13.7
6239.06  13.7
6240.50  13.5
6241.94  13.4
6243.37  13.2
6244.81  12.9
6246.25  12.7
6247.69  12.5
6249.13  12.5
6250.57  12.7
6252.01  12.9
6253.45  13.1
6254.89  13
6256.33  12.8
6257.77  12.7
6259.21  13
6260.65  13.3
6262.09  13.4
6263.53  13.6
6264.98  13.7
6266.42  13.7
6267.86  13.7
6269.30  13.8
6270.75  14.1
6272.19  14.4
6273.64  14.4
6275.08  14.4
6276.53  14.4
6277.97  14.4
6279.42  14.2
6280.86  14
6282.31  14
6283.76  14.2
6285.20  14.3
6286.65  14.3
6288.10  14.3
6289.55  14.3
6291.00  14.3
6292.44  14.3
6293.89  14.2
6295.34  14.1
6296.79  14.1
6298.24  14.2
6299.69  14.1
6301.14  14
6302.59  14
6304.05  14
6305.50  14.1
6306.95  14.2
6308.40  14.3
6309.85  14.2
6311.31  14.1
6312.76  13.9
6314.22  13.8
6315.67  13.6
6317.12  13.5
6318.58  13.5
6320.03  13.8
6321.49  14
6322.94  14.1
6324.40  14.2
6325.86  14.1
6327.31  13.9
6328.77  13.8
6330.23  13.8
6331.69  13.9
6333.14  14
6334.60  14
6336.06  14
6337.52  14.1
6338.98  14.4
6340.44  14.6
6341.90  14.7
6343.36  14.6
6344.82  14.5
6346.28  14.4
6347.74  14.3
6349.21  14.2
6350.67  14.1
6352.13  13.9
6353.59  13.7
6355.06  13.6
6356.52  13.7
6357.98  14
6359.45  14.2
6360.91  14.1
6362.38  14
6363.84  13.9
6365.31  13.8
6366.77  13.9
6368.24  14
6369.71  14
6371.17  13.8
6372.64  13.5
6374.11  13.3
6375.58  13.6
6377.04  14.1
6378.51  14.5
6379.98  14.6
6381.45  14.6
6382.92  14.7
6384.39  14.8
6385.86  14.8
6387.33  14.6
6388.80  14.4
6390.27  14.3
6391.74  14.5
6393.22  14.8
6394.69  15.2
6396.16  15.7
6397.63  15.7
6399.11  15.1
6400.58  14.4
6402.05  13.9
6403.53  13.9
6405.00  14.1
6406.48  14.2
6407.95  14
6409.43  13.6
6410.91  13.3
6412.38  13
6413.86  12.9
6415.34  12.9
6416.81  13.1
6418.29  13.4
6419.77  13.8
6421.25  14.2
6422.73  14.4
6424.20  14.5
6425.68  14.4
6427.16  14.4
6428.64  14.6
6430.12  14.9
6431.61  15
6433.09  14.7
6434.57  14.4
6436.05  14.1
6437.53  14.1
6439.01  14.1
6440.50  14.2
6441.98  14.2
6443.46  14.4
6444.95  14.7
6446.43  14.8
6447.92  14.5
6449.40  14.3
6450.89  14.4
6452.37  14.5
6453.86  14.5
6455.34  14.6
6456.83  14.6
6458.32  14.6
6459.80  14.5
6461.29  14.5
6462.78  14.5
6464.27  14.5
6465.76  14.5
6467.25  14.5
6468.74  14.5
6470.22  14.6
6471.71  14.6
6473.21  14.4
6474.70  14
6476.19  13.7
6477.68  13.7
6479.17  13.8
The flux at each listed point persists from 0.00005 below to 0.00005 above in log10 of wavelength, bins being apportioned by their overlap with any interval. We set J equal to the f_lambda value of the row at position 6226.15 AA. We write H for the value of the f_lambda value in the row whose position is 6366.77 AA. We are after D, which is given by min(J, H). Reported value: 13.6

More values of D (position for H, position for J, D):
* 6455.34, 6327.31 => 13.9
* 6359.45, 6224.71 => 13.7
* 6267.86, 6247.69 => 12.5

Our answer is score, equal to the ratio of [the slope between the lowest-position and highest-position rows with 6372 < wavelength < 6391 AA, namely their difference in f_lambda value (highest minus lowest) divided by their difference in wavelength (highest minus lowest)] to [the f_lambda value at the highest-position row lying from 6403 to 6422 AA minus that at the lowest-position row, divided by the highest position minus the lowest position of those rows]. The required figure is 2.7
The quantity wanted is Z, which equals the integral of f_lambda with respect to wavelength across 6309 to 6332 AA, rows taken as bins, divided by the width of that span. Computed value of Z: 13.9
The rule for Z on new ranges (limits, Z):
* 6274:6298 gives 14.2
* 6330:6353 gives 14.2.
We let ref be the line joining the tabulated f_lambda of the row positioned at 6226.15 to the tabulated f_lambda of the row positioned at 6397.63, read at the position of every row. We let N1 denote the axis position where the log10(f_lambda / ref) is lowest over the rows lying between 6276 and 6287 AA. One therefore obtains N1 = 6282.31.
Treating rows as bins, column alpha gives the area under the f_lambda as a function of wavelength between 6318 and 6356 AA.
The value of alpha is 535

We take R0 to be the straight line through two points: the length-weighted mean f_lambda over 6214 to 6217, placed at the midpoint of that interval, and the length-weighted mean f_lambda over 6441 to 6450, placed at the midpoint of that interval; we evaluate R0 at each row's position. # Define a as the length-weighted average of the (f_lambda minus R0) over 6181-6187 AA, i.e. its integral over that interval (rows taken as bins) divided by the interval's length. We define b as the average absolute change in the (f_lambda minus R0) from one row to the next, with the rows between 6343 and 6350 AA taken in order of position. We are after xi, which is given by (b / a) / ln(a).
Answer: -0.31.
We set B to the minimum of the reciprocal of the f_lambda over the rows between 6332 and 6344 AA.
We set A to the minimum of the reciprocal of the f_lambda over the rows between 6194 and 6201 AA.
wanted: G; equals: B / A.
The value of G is 0.993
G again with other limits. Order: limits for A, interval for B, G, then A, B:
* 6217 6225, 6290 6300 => 0.958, 0.0730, 0.070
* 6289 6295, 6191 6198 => 1.014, 0.0699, 0.071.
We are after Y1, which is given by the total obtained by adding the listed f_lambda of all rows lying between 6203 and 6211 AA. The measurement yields 82.0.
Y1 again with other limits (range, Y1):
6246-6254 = 76.4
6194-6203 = 85.6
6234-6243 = 81.2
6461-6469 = 87.0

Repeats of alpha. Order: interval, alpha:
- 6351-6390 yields 549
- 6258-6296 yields 533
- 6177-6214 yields 516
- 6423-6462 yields 565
